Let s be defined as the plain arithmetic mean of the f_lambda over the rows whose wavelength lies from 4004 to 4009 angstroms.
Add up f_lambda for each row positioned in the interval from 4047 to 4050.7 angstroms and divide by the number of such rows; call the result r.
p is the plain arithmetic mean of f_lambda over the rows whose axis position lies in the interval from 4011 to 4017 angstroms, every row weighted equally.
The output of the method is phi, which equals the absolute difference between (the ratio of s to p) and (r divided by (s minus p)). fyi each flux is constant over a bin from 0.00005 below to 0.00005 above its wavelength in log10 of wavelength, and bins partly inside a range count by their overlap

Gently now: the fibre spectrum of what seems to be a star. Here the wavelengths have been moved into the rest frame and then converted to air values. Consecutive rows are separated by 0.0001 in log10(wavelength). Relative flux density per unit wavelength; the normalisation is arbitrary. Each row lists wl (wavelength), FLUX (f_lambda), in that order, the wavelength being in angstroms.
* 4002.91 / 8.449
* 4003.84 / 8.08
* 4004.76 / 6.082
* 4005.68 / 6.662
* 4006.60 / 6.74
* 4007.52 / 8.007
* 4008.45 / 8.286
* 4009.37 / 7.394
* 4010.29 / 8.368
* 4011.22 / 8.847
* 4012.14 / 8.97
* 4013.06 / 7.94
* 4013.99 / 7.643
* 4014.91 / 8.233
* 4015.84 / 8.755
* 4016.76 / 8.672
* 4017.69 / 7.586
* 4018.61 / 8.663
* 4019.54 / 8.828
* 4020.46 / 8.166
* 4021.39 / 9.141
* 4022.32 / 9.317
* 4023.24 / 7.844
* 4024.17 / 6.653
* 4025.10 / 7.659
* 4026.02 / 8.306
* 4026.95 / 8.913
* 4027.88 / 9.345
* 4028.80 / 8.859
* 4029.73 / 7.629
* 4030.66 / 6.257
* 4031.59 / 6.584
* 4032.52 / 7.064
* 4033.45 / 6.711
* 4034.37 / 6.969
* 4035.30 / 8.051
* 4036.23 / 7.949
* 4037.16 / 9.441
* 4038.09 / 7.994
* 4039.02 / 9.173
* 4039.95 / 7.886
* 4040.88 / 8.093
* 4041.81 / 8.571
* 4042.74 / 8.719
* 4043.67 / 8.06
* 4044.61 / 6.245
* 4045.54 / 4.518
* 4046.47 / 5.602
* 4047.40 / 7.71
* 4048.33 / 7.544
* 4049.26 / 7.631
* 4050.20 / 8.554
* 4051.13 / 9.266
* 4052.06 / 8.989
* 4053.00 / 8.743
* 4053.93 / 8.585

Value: 7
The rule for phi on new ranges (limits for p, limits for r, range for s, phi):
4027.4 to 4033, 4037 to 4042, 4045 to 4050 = 9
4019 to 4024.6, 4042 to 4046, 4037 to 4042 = 33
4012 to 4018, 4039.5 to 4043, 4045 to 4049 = 5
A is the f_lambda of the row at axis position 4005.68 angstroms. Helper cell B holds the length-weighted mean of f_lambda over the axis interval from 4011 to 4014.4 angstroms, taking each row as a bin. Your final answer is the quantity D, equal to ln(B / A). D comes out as 0.22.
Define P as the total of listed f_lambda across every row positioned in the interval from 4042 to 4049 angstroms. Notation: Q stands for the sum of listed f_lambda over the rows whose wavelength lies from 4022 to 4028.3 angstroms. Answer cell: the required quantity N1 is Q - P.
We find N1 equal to 10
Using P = 48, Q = 58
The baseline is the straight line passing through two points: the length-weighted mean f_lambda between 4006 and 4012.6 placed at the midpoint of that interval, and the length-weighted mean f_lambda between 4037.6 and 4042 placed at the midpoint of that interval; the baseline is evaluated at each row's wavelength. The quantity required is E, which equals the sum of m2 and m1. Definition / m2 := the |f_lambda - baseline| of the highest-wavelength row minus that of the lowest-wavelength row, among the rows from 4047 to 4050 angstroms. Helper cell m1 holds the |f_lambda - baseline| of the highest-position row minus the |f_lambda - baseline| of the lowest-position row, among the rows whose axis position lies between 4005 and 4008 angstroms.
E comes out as -1.2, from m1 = -1.3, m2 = 0.1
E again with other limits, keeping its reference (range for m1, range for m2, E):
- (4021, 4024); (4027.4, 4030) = -1.1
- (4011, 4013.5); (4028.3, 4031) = 0.8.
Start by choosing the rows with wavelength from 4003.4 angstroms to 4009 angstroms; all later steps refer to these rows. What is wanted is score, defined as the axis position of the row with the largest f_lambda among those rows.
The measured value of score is 4008.45 angstroms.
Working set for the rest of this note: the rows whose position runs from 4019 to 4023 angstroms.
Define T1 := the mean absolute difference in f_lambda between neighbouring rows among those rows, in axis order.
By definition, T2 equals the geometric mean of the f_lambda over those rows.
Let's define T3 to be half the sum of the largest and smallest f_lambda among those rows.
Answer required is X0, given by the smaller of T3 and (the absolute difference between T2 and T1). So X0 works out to 8.2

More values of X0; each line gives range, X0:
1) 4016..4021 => 7.6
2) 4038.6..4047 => 6.3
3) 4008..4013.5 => 7.6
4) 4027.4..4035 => 6.7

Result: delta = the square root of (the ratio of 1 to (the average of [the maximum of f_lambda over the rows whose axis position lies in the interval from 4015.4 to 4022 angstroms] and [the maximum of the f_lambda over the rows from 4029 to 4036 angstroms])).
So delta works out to 0.341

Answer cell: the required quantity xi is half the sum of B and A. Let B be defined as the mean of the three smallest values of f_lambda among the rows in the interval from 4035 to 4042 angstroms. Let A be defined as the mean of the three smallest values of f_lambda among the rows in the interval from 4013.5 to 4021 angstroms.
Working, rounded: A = 7.8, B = 7.9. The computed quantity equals 7.87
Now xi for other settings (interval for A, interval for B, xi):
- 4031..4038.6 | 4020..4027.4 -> 7.07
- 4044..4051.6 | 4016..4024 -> 6.66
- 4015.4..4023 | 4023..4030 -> 7.73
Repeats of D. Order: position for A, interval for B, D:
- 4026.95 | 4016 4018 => -0.08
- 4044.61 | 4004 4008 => 0.11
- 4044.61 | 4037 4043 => 0.31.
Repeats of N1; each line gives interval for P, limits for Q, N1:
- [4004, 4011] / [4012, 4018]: 6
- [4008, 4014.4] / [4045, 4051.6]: -7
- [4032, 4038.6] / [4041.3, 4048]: -5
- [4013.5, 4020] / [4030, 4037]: -9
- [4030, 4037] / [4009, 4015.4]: 8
